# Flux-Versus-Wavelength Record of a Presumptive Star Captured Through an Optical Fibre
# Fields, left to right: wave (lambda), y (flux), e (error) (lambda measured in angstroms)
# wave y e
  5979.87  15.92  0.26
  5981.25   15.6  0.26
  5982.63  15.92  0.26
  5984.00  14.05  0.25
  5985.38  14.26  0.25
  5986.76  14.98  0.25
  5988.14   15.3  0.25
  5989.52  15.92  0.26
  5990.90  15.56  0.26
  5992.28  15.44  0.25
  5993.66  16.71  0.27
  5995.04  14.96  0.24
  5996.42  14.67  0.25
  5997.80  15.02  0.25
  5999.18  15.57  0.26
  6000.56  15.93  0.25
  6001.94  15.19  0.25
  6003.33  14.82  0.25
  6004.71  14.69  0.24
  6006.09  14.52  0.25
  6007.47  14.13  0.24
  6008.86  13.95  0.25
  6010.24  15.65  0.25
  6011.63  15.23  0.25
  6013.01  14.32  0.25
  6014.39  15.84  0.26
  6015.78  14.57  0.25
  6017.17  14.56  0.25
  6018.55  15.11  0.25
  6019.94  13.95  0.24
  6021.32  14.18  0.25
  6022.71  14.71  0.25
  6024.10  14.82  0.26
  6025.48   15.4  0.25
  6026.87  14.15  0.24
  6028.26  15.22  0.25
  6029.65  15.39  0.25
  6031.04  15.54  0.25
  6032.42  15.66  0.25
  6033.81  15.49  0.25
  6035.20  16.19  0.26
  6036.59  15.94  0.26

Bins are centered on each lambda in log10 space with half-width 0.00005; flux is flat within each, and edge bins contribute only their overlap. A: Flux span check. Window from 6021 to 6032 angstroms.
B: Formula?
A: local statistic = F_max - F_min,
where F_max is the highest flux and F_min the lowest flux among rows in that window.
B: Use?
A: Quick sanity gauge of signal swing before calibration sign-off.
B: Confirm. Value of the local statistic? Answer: 1.4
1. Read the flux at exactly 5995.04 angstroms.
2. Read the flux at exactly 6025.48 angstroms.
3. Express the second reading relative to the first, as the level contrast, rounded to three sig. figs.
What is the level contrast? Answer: 1.03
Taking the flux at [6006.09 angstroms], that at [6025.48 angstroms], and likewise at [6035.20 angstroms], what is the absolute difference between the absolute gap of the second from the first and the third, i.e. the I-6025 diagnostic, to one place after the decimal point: 15.3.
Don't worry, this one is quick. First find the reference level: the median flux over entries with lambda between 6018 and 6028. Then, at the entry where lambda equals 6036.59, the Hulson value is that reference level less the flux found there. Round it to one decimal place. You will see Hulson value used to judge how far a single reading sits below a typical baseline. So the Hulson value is -1.2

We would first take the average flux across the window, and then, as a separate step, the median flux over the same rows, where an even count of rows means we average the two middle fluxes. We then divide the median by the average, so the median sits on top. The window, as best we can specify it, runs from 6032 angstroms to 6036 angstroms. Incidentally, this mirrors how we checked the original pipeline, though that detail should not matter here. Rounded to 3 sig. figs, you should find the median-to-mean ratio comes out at 0.992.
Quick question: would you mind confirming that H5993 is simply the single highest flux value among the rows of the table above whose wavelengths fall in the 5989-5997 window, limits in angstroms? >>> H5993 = 16.71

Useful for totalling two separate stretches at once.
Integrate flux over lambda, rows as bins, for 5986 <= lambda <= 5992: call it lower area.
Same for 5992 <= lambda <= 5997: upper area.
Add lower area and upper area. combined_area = 170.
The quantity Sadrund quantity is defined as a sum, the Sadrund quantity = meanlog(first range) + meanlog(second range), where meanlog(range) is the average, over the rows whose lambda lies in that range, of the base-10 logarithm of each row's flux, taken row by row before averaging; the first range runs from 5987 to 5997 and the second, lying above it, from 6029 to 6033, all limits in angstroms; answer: 2.38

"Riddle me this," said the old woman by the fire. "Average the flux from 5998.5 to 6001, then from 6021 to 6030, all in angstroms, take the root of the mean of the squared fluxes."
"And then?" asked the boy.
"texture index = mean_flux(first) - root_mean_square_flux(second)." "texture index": 0.9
